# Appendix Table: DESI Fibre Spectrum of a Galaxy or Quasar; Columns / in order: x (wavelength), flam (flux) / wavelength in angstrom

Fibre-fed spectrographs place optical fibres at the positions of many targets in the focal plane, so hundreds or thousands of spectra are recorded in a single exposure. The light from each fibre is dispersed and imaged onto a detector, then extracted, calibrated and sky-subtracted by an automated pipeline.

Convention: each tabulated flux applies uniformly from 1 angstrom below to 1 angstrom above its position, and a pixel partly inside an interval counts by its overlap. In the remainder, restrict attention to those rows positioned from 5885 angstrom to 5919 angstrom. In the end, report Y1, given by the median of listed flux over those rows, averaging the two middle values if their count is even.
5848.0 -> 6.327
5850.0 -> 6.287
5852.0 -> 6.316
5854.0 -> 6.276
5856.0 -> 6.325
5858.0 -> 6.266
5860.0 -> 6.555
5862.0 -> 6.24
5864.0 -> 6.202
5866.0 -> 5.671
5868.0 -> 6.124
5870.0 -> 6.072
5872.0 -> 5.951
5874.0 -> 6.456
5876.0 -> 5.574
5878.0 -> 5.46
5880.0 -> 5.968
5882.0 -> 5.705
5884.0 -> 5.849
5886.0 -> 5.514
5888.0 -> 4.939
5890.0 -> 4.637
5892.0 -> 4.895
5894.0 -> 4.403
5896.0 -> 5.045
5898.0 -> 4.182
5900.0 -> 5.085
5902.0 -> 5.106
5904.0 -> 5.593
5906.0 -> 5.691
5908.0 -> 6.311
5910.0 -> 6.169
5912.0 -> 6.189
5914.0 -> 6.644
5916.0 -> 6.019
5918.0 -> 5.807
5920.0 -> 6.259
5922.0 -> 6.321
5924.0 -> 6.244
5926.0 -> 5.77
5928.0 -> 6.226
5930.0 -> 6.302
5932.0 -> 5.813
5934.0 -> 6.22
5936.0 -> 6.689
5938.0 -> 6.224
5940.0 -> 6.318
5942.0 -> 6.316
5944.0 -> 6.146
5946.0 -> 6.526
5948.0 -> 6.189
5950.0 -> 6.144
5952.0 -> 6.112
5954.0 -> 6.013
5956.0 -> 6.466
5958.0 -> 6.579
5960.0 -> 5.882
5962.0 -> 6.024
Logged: 5.51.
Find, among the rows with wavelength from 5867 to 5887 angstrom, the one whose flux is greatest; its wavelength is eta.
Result 5874.0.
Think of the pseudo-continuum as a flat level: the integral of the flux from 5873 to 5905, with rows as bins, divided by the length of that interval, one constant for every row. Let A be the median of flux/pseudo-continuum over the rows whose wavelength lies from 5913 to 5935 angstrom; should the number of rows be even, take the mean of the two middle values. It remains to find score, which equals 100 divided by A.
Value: 84.7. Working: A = 1.18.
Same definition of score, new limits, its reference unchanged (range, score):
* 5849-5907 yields 92.5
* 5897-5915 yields 92.7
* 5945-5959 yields 85.2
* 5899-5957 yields 85.2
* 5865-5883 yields 88.7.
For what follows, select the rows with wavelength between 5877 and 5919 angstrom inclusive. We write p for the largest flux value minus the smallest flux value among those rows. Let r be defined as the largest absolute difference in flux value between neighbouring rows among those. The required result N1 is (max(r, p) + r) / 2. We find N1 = 1.68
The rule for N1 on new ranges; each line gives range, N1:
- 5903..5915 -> 0.84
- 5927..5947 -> 0.68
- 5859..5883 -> 0.99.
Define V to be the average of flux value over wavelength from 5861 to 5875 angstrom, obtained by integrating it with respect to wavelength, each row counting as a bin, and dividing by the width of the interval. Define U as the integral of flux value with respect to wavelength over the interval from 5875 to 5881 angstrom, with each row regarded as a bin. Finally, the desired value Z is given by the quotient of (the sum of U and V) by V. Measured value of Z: 6.6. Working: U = 34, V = 6.10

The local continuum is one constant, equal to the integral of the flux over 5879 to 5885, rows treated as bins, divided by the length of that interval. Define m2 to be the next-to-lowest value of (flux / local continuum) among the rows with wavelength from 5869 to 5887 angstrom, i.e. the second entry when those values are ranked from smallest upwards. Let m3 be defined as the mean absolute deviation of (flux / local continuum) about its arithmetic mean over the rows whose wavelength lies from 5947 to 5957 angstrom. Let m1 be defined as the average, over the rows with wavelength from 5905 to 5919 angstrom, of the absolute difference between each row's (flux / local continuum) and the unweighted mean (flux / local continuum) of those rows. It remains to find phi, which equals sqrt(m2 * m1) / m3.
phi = 10.1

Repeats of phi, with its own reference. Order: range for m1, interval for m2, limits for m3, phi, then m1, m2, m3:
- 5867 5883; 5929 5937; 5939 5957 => 8.8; 0.043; 1.06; 0.024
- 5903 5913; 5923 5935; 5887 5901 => 4.5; 0.048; 1.00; 0.049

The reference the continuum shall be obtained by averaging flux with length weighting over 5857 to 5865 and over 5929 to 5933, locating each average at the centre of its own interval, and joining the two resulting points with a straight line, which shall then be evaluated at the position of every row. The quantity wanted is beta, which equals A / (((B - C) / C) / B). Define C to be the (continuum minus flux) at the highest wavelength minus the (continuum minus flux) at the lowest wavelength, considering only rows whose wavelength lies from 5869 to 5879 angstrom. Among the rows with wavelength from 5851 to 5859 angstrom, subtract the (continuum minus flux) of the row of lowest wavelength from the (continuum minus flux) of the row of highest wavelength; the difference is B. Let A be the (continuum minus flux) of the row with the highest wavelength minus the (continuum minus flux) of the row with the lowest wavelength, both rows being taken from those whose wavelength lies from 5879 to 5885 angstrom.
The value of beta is 0.00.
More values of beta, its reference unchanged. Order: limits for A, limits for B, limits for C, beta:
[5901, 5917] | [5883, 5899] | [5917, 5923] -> 0.38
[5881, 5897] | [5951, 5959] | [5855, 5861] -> -0.30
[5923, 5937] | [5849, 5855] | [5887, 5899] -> 0.00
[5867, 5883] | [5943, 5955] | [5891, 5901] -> -0.02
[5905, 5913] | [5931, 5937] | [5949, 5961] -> -0.09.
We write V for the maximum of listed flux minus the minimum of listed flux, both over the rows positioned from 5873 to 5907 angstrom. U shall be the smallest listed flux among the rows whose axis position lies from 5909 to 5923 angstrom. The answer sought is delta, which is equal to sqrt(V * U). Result 3.6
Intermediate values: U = 5.807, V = 2.3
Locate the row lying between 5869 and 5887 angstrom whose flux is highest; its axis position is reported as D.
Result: 5874.0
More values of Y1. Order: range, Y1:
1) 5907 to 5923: 6.22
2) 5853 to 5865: 6.27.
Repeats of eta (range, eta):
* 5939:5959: 5958.0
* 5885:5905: 5904.0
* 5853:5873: 5860.0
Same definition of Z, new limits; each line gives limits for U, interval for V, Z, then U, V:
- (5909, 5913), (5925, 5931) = 5.1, 25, 6.10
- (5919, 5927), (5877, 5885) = 9.6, 49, 5.75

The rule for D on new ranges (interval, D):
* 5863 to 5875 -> 5874.0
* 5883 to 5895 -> 5884.0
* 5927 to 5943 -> 5936.0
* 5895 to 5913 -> 5908.0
